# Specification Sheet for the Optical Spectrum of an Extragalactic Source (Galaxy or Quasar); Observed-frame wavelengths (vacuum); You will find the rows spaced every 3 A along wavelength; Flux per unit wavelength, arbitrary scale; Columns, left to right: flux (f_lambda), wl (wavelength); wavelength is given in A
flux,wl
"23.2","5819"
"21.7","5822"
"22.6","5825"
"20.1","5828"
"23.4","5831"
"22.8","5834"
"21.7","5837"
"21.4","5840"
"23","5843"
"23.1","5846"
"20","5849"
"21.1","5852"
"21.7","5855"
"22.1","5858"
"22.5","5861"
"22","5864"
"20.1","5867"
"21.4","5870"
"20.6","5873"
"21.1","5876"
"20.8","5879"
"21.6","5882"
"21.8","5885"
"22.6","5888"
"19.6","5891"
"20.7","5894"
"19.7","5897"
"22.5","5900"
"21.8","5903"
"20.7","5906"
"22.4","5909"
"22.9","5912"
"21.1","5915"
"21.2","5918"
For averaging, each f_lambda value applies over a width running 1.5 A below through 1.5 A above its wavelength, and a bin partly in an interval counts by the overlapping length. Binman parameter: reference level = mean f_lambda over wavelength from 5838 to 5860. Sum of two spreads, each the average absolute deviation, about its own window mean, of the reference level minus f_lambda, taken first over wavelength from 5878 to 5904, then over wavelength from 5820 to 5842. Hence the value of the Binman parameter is 1.76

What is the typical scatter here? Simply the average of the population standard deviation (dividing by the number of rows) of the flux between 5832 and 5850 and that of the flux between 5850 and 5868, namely 0.95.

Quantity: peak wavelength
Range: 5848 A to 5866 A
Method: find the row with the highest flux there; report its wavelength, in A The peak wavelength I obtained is 5861 A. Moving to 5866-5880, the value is 5870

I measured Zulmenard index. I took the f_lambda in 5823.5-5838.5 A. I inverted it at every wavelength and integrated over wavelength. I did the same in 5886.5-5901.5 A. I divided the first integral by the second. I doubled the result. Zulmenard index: 1.90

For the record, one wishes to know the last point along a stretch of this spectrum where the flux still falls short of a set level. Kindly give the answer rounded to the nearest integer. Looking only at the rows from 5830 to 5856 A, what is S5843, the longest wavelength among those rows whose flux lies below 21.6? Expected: 5852 A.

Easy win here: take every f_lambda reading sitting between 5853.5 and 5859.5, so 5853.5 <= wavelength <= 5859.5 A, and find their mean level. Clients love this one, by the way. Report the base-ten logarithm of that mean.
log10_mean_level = 1.34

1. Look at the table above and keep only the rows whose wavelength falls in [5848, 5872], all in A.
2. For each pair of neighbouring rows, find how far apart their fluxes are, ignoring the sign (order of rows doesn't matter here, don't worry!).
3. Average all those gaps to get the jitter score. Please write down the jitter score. 0.9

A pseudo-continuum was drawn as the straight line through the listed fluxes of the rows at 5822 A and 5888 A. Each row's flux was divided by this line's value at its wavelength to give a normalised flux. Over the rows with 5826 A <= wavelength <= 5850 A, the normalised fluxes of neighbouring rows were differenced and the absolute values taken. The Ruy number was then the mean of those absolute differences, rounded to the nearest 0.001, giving 0.066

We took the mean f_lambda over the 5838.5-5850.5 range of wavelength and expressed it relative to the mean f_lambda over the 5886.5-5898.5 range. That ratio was 1.059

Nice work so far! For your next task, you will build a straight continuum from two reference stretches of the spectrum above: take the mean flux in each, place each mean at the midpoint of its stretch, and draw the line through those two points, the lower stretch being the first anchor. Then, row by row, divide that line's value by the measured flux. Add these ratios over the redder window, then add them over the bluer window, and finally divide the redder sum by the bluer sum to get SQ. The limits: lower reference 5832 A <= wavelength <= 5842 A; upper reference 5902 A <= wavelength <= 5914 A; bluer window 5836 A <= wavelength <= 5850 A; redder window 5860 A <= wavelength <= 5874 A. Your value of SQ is 1.02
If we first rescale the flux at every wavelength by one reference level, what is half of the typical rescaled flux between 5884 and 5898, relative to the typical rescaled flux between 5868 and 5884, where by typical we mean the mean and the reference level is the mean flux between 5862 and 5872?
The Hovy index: 0.495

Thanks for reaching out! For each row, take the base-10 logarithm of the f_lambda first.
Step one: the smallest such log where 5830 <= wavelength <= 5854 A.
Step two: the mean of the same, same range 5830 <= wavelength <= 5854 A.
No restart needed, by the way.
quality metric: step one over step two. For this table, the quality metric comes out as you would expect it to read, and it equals 0.969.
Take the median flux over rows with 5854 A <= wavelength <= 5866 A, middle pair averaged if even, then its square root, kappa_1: 4.70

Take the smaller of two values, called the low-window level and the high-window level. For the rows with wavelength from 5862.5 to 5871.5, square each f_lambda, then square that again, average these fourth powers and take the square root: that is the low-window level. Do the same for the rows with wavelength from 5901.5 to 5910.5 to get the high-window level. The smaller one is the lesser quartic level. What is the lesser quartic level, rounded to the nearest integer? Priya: 450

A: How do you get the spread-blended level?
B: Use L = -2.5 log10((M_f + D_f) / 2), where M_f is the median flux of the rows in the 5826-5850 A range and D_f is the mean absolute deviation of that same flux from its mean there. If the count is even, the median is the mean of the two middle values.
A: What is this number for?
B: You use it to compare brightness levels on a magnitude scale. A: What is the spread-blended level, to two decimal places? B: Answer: -2.67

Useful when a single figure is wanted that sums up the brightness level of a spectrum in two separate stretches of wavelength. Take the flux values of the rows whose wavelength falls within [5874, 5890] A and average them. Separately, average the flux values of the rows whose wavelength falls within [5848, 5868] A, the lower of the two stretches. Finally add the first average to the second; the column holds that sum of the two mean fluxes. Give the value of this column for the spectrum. 42.9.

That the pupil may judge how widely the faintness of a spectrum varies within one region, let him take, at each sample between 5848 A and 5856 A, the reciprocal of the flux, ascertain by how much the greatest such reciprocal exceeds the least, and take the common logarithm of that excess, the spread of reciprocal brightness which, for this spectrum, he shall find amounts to -2.407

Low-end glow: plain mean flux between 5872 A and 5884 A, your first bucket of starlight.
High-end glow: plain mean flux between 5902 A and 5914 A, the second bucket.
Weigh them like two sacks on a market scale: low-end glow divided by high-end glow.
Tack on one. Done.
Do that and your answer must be 1.96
